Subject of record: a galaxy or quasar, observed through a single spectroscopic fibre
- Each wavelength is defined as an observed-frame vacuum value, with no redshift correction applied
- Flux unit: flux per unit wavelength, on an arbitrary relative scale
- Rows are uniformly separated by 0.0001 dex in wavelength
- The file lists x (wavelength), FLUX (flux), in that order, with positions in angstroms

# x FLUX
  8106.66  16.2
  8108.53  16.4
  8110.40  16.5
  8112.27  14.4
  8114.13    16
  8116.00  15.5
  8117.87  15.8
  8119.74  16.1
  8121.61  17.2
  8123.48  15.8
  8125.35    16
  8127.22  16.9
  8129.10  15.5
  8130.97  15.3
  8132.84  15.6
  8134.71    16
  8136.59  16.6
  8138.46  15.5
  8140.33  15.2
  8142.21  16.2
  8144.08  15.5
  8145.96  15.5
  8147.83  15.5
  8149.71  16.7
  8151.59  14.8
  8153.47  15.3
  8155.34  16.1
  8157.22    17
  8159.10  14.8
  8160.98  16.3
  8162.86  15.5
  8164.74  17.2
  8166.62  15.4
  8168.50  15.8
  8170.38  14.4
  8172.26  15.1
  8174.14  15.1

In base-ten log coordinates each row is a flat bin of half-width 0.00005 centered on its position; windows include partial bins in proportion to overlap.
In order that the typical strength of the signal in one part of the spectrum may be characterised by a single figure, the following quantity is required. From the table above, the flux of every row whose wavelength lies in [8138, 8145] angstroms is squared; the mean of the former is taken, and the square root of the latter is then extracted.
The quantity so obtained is 15.6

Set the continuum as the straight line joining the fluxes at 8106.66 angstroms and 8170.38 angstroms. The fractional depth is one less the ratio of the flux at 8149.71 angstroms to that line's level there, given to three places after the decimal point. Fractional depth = -0.115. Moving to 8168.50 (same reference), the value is -0.093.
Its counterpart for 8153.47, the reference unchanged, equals -0.028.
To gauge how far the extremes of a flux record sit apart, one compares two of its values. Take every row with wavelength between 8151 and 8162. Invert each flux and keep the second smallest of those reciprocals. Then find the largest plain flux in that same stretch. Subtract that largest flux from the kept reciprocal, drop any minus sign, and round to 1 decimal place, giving 16.9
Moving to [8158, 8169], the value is 17.1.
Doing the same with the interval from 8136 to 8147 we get 16.5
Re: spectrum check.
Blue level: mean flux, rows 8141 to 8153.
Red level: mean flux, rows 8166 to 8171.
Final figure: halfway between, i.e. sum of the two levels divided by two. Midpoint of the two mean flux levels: 15.45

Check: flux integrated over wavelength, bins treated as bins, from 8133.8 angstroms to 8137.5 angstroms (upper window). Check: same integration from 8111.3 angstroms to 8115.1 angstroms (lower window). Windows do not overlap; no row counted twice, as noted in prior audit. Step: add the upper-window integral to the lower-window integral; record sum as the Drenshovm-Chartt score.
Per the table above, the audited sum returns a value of 118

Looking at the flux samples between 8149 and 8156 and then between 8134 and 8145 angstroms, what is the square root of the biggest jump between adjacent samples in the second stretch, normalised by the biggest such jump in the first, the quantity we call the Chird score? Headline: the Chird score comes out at 0.76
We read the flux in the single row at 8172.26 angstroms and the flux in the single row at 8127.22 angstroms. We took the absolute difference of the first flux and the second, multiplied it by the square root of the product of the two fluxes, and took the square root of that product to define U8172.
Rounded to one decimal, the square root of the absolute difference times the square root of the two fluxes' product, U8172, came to 5.4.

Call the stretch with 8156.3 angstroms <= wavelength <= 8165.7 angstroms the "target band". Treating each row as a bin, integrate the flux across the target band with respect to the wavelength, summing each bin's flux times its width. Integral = 152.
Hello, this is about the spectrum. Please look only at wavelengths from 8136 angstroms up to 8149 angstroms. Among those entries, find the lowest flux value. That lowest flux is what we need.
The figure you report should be 15.2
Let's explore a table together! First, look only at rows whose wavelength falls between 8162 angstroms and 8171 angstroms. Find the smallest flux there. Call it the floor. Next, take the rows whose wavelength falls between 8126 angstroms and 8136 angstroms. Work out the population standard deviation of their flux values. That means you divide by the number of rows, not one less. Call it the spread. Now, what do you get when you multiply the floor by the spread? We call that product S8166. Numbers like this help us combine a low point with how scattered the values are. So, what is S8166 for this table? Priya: 8.2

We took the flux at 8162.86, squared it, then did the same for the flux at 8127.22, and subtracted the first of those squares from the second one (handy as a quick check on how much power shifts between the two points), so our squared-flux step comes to 45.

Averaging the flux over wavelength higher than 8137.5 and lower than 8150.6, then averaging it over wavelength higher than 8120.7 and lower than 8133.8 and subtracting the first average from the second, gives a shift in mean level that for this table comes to 0.31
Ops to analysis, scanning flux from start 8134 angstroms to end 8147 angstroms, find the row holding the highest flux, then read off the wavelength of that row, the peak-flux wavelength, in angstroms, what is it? 8136.59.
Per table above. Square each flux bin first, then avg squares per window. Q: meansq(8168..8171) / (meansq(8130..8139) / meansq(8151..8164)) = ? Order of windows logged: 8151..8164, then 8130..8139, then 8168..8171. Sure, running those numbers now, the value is 226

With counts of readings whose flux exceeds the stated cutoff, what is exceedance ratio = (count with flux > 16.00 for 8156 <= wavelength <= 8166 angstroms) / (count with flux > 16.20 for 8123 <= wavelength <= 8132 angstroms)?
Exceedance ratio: 3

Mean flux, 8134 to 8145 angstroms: 15.8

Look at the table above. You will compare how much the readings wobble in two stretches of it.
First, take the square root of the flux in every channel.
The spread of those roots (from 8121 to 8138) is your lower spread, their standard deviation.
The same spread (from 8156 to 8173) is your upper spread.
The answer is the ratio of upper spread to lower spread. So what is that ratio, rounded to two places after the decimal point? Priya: 1.47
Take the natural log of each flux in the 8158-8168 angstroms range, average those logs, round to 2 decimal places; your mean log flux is 2.76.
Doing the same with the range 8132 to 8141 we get 2.76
